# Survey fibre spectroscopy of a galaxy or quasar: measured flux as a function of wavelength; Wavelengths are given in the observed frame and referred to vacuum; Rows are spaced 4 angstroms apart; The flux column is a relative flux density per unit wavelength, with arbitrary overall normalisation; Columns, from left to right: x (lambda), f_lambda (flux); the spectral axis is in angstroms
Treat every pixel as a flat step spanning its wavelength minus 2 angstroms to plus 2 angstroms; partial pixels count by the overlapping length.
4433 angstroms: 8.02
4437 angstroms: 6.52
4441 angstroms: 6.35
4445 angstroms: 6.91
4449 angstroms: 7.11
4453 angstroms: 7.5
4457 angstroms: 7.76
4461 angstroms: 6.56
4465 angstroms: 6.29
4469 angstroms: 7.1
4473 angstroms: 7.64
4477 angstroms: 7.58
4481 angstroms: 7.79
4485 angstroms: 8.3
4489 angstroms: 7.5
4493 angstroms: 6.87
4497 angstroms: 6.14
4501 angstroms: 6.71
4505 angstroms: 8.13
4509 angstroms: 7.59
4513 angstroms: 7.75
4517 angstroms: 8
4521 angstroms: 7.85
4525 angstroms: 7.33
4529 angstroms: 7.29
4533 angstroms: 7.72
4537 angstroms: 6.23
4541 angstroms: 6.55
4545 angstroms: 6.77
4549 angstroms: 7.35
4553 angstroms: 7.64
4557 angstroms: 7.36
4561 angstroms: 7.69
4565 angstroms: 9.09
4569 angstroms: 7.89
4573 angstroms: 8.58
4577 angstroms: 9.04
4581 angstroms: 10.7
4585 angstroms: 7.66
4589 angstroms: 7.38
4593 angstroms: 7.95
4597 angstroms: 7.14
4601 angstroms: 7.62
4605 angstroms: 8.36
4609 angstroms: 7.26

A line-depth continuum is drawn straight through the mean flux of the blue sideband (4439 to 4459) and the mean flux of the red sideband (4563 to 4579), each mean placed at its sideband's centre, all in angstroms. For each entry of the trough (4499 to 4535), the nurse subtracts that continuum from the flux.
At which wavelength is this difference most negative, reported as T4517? 4501 angstroms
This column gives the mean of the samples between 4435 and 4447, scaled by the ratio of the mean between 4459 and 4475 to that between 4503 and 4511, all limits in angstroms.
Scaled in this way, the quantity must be 5.79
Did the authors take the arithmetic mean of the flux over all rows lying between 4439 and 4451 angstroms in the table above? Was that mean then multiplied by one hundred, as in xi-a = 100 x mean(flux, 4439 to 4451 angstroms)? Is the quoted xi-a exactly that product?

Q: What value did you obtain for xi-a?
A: 679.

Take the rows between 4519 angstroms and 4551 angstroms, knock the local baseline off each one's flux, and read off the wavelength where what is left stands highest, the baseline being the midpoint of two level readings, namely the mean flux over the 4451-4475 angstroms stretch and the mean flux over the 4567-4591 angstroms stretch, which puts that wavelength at 4521 angstroms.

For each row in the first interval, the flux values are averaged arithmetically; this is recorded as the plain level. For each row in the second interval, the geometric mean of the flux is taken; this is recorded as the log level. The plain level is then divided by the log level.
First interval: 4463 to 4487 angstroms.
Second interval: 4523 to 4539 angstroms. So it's 1.05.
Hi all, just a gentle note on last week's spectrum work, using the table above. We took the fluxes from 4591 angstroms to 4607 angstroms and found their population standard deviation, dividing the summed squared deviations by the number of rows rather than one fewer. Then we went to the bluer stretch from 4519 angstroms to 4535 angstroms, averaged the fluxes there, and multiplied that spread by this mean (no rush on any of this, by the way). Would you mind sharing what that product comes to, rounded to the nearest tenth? 3.4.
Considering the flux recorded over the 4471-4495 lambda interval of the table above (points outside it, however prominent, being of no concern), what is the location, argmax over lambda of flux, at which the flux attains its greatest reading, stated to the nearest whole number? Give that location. 4485 angstroms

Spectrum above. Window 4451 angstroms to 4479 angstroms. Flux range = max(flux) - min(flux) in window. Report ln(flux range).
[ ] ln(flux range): 0.39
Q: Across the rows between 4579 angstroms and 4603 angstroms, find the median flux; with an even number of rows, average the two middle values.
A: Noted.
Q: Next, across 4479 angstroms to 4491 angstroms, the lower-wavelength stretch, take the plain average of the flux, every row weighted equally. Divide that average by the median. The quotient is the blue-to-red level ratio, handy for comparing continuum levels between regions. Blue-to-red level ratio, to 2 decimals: 1.03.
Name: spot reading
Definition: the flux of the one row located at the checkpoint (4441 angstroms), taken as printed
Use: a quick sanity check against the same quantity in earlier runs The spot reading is 6.35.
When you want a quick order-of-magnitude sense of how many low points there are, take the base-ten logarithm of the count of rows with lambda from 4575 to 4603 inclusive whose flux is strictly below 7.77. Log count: 0.60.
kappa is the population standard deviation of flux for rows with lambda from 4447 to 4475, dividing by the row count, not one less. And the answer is 0.51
